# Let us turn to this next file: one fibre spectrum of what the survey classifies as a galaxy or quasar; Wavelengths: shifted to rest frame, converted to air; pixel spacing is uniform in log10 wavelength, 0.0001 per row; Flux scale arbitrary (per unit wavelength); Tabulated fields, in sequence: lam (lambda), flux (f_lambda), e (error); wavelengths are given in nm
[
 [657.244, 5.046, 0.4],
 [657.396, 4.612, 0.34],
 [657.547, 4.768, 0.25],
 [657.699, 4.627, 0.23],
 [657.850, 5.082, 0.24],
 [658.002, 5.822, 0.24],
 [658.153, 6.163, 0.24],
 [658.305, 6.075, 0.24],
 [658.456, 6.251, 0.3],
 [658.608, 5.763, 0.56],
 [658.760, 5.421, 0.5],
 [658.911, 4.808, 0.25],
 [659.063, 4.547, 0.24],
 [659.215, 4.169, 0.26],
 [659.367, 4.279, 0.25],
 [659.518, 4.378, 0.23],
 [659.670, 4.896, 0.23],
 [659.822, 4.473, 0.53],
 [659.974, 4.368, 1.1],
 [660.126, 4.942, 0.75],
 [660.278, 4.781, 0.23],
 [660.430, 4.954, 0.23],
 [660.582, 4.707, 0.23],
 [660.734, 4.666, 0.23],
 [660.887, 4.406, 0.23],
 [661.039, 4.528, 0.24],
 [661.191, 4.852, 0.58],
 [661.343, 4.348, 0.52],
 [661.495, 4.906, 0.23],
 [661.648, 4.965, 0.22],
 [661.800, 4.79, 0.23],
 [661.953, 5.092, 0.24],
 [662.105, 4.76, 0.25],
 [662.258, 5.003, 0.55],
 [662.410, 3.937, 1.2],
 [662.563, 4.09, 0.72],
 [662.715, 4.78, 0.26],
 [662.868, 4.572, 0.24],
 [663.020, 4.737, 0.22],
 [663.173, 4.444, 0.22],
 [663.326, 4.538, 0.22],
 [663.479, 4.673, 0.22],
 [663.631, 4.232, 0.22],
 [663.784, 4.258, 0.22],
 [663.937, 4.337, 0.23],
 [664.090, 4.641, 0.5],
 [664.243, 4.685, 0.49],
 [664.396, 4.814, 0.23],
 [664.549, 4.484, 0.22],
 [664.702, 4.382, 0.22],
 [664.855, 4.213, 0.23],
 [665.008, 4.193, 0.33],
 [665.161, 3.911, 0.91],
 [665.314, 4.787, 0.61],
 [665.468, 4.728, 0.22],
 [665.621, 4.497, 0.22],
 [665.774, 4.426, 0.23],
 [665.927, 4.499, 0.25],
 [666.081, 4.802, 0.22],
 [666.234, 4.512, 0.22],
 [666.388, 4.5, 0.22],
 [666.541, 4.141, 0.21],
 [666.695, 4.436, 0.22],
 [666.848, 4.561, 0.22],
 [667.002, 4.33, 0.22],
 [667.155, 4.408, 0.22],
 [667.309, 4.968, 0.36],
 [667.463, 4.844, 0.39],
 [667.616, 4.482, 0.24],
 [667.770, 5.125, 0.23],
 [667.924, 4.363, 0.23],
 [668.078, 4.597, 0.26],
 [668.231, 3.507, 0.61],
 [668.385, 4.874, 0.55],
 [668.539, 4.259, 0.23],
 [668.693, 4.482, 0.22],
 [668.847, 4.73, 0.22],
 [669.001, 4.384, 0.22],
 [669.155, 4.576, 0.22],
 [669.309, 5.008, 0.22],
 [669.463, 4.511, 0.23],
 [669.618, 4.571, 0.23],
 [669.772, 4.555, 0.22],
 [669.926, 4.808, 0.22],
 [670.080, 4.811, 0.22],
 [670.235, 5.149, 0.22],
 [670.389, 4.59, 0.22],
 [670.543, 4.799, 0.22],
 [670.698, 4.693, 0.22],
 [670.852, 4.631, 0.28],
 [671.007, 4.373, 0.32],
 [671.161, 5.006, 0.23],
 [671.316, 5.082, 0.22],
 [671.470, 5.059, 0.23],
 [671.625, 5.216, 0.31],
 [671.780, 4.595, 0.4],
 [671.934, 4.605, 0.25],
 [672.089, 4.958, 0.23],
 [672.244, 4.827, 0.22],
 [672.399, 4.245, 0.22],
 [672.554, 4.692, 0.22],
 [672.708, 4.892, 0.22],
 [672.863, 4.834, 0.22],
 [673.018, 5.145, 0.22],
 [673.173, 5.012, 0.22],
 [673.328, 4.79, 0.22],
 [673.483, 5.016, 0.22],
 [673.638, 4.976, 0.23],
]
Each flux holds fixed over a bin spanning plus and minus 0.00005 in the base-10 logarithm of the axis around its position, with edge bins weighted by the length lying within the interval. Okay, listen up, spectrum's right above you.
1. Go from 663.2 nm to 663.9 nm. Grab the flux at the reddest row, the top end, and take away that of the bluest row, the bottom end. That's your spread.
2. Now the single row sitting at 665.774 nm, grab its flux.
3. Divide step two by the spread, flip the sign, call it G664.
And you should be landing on 16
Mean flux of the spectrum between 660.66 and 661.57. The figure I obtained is 4.62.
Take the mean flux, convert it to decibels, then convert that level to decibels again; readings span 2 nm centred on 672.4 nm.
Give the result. 8.35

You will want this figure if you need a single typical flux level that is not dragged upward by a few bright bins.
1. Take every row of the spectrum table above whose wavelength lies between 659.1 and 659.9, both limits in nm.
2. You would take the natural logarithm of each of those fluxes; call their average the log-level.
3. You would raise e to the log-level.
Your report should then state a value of 4.4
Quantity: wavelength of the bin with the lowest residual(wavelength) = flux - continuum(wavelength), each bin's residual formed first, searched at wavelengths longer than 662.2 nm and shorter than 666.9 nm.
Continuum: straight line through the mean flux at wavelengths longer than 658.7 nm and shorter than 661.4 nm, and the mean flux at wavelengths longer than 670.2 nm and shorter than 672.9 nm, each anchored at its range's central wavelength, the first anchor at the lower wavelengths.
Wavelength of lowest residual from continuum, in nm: 665.161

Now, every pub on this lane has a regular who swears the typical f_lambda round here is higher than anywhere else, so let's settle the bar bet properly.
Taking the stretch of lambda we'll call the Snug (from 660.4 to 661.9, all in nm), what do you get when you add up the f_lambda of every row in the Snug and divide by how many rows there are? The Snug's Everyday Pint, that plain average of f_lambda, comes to 4.71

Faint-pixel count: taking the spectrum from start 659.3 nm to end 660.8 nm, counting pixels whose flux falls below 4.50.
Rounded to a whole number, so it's 4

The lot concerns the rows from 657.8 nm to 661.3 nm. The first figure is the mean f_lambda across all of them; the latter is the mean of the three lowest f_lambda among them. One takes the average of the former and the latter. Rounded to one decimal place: 4.6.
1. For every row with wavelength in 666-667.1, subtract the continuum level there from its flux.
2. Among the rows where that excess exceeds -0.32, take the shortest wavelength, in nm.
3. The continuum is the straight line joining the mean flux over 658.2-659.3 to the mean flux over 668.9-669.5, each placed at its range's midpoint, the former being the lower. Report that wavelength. 666.081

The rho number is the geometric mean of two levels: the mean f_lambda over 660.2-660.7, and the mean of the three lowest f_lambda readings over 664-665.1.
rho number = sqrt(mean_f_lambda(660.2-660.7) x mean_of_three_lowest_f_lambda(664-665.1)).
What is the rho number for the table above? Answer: 4.53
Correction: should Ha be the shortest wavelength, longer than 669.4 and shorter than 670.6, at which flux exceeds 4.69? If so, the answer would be 669.926 nm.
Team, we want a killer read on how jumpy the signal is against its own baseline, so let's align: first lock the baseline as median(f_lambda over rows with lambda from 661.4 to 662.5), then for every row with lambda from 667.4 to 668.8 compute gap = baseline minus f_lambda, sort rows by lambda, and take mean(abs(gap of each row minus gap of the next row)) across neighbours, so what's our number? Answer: 0.66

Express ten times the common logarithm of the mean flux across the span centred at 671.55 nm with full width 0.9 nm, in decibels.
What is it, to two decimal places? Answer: 6.93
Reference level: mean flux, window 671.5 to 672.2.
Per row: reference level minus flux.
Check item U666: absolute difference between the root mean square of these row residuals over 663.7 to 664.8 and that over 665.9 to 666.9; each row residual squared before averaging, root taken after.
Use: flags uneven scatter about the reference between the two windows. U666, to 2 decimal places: 0.01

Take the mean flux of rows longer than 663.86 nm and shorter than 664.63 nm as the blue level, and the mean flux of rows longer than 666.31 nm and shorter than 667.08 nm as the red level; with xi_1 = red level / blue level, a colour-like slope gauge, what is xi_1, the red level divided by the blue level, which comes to 0.96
